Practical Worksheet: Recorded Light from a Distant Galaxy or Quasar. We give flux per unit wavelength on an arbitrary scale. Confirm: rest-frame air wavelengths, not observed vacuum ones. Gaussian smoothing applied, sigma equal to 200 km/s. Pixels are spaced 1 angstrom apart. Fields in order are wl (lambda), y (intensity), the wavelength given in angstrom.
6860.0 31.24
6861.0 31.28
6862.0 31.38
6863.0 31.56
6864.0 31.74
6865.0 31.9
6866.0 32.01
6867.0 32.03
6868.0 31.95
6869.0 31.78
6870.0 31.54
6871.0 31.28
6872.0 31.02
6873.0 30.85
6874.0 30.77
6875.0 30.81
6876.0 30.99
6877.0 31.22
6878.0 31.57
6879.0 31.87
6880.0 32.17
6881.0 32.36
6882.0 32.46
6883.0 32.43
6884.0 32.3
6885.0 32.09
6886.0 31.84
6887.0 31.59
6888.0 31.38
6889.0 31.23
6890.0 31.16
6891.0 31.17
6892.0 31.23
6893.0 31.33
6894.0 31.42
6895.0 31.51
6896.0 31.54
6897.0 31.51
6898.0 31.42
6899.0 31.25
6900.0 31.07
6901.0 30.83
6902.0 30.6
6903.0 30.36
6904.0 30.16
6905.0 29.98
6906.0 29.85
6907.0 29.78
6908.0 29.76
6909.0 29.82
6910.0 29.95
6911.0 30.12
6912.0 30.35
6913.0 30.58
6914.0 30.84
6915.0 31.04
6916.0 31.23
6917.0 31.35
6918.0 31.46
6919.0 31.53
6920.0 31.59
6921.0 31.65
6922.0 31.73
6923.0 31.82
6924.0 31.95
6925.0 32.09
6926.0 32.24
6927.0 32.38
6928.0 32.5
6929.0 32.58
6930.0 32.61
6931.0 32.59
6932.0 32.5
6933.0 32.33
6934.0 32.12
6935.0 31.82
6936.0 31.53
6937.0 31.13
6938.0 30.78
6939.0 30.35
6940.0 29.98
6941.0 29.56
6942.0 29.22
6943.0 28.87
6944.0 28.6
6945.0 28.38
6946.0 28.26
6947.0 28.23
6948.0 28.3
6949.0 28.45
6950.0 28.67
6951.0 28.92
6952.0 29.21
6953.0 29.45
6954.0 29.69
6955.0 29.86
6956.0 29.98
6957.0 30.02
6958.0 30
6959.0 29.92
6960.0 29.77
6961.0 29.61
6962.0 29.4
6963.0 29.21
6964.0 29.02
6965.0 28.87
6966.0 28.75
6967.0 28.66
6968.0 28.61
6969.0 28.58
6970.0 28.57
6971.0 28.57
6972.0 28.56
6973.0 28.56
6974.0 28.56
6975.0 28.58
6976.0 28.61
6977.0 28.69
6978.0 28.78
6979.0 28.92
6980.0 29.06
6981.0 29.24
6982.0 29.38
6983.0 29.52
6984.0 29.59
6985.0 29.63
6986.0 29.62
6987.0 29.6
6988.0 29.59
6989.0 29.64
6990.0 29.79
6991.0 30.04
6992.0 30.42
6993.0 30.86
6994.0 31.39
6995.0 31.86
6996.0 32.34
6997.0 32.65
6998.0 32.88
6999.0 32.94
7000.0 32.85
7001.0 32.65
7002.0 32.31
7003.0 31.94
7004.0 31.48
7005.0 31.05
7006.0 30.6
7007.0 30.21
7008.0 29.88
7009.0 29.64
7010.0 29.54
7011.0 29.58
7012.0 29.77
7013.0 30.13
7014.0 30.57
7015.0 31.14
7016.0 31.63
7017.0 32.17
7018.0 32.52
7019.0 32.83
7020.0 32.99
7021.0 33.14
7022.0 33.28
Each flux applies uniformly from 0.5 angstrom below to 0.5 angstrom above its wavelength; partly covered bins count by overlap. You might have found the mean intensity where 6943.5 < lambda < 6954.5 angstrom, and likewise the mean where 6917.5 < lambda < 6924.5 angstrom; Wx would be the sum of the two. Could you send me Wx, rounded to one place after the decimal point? 60.4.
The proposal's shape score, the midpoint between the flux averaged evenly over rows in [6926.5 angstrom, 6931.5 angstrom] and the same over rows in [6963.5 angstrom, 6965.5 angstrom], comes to 30.7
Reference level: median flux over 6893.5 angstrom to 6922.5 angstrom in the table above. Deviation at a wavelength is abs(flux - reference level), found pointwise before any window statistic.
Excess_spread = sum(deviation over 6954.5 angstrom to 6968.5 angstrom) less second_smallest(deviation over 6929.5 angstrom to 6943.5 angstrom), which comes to 23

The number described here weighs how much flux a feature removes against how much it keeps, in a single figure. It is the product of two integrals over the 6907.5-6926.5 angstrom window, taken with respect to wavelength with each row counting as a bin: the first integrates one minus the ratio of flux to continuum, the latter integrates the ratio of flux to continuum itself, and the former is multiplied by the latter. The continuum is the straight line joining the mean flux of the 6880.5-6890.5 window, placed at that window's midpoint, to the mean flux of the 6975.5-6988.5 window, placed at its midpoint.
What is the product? -1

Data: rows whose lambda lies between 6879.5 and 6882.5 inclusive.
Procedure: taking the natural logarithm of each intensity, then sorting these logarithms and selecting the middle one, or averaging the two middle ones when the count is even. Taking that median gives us 3.48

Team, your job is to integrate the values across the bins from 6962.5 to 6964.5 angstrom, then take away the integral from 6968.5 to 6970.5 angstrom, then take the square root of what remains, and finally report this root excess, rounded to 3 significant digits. 1.04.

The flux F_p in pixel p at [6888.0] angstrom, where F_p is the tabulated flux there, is 31.38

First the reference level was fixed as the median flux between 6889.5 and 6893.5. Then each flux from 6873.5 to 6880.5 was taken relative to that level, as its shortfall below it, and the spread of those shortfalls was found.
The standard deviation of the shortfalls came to 0.5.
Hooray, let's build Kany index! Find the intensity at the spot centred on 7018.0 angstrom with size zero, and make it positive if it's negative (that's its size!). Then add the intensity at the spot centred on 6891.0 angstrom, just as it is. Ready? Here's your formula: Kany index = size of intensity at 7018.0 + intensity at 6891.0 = 63.7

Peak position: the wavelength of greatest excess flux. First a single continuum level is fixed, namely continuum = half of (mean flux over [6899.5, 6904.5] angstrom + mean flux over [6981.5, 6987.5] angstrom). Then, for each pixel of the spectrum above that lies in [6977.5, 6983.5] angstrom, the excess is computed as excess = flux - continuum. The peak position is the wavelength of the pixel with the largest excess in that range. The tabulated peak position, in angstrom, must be 6983.0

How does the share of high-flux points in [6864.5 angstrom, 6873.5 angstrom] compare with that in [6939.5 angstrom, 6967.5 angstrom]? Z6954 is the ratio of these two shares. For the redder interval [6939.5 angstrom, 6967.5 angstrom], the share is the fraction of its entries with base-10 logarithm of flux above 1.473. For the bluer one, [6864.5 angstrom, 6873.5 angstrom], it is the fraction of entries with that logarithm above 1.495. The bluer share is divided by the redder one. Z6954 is 3.11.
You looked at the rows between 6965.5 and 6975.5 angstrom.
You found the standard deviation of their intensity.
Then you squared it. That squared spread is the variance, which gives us 0.00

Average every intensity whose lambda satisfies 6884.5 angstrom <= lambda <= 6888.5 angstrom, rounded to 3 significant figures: 31.7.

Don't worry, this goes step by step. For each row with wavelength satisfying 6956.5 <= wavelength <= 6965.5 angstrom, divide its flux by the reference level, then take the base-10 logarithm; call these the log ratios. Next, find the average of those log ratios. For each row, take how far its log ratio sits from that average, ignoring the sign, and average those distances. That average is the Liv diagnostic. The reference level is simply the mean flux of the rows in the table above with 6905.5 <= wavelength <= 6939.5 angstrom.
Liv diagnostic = 0.0054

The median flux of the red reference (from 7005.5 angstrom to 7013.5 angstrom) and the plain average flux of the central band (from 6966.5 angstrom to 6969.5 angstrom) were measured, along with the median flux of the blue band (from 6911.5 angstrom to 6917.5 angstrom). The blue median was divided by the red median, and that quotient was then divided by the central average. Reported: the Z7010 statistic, 0.0363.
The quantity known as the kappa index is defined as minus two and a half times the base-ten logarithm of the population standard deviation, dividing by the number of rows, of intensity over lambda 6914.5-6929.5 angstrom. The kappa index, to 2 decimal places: 0.86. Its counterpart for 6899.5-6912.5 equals 0.99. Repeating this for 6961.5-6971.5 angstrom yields 1.38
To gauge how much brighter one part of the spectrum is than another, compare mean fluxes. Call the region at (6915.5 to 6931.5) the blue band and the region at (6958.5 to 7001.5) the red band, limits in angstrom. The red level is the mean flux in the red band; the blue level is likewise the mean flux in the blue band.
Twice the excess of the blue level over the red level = 4.3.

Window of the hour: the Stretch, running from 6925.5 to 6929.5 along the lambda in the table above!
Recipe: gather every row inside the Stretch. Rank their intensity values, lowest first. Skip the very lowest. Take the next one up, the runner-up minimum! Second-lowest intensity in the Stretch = 32.38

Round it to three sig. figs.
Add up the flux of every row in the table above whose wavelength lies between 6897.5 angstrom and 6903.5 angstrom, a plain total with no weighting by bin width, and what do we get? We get 186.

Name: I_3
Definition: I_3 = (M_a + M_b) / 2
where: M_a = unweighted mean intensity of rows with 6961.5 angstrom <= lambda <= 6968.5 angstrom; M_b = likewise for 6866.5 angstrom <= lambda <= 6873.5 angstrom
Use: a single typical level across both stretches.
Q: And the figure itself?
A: 30.2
